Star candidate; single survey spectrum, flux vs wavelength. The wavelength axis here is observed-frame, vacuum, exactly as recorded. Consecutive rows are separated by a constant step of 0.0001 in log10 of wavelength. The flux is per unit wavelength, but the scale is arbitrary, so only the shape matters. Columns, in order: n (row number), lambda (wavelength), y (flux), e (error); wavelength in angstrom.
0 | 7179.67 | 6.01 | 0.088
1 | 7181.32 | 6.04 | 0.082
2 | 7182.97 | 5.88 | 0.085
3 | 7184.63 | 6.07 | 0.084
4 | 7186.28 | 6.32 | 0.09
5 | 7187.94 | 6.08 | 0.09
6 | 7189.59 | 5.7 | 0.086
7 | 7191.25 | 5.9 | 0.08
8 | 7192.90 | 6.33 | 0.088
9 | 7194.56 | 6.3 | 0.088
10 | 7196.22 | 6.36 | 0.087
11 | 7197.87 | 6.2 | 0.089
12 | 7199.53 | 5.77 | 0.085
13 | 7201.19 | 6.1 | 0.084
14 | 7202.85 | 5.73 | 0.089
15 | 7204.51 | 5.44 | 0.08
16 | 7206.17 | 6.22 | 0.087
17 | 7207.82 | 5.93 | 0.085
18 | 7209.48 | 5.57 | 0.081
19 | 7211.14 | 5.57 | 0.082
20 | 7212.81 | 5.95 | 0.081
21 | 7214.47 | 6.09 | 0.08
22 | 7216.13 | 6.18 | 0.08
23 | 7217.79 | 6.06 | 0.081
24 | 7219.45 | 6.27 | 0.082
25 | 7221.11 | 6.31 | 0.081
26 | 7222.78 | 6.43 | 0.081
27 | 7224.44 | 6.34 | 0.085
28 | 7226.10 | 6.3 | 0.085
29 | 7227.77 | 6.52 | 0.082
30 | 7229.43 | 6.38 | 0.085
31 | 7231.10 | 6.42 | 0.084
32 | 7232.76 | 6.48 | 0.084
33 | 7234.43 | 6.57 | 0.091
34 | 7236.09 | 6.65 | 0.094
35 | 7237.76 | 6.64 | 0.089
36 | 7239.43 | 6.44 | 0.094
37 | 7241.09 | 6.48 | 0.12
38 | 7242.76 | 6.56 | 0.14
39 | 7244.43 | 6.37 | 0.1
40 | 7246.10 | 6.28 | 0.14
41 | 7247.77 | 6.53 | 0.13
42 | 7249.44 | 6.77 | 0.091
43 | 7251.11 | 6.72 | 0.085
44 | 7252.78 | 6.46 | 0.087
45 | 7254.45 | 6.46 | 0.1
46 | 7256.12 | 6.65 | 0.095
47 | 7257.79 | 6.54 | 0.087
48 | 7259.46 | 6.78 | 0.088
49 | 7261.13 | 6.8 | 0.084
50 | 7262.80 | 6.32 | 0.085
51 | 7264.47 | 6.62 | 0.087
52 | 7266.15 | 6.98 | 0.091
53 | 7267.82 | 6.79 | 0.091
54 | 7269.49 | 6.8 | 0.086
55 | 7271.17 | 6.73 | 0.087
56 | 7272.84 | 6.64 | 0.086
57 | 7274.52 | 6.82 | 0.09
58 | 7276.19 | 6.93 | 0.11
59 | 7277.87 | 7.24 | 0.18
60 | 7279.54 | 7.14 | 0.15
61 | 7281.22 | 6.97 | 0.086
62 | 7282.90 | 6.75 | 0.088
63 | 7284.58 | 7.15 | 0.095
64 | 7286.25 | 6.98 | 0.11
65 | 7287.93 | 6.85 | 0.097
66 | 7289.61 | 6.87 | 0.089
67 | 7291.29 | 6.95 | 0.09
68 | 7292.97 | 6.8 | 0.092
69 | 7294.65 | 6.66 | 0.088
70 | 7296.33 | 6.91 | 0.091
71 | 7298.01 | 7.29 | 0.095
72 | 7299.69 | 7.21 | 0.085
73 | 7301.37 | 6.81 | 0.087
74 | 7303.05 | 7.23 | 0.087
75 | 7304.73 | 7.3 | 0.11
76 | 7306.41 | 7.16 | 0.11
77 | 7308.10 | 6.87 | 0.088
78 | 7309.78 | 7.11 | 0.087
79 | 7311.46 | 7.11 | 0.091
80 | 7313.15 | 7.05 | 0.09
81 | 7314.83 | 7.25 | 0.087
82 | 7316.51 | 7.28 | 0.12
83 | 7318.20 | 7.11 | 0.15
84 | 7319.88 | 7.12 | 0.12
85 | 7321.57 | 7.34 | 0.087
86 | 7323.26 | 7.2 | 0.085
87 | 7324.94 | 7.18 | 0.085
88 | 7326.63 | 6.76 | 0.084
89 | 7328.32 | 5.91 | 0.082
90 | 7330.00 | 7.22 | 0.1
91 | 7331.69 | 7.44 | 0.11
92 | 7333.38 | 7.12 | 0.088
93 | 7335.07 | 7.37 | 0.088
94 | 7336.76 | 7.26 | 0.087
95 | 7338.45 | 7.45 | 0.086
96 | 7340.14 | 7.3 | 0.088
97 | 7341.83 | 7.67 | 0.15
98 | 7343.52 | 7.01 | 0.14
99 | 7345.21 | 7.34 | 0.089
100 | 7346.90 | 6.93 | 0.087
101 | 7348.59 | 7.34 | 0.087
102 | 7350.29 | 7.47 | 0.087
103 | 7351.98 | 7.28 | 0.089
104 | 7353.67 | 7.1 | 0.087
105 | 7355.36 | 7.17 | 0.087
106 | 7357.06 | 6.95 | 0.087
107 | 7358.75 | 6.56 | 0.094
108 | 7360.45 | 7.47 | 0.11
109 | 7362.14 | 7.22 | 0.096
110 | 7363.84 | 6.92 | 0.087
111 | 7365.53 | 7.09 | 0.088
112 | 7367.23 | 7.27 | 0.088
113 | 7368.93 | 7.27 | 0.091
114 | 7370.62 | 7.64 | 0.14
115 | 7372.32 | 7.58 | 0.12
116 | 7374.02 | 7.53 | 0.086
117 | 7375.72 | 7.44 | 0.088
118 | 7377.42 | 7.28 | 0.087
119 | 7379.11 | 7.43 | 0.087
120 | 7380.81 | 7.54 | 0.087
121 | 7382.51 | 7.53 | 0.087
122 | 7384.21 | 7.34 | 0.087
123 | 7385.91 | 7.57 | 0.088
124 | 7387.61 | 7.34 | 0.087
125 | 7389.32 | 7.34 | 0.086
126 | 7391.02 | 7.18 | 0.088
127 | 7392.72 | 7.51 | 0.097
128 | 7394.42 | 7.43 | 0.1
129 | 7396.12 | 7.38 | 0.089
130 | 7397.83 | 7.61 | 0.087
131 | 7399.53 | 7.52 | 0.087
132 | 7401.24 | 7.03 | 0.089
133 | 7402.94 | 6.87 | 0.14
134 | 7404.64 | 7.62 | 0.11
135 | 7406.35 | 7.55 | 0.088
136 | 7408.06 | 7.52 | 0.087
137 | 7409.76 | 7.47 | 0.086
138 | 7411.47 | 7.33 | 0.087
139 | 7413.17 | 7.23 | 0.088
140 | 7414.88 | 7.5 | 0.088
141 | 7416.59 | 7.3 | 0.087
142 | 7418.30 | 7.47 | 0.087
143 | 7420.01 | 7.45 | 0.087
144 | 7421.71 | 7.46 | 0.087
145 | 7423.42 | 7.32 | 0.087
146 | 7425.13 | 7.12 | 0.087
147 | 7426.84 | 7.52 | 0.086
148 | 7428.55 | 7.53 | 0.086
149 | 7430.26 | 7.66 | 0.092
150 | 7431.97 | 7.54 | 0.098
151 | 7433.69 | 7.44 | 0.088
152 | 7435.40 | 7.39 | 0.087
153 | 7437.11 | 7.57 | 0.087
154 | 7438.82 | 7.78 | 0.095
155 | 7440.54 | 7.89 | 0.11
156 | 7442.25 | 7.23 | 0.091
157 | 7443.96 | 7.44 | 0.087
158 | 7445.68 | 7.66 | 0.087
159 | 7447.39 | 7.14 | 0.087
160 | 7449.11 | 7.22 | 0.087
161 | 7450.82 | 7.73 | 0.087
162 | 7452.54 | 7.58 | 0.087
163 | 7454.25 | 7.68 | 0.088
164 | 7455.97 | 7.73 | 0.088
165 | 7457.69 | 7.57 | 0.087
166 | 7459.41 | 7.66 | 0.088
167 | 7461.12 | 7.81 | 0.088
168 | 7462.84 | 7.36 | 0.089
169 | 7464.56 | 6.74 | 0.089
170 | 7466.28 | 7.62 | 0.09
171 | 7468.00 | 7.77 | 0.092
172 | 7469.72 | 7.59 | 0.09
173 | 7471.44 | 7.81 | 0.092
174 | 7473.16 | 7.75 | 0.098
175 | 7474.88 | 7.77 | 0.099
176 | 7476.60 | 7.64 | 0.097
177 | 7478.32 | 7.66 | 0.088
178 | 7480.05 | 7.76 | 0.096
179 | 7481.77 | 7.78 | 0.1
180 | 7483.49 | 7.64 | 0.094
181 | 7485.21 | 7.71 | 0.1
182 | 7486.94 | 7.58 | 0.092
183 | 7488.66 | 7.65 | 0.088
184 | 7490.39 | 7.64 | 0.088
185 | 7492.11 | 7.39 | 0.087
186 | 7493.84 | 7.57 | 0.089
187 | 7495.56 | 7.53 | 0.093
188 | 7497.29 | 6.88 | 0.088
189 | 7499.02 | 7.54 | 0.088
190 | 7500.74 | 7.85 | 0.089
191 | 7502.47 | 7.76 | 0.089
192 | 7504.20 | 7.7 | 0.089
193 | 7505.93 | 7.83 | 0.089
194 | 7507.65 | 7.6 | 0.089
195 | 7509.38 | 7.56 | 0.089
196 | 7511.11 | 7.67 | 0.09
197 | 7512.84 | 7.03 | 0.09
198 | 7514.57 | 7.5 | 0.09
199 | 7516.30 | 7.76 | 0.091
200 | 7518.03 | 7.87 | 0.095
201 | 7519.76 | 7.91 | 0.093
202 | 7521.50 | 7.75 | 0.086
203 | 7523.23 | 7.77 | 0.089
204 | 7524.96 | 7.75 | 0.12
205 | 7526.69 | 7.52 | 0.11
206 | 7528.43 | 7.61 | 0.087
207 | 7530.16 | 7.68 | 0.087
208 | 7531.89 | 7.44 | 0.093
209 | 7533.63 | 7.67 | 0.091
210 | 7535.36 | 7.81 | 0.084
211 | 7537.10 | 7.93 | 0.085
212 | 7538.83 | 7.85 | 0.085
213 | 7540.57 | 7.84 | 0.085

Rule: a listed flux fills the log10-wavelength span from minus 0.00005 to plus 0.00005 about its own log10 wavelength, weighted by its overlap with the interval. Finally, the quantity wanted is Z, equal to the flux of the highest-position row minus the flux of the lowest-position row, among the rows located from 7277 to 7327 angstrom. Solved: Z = -0.48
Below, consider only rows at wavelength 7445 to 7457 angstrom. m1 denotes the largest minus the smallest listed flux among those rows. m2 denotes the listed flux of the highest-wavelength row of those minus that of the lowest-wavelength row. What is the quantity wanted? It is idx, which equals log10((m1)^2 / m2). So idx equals 0.7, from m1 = 0.59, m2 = 0.07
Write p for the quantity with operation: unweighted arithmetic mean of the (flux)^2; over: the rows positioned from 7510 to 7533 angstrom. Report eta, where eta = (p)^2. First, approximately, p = 58.3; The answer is 3404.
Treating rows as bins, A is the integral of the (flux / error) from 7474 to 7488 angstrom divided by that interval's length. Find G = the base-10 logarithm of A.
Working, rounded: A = 80.6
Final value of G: 1.91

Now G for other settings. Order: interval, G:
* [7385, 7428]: 1.91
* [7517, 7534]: 1.91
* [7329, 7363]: 1.88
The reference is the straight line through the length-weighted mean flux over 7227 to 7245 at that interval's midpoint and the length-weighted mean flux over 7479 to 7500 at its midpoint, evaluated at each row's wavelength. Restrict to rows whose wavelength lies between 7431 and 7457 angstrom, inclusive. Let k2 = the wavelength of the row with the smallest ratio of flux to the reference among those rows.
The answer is 7447.39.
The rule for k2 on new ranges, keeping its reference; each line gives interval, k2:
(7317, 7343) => 7328.32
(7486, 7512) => 7497.29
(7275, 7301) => 7294.65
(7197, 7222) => 7204.51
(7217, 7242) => 7217.79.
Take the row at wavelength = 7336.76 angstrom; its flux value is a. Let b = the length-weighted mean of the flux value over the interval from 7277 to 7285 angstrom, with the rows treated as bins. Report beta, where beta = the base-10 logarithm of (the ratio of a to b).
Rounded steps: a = 7.26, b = 7.04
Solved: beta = 0.01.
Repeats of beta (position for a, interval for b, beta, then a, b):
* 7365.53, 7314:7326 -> -0.01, 7.09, 7.20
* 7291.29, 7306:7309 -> 0.00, 6.95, 6.99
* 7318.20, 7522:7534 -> -0.03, 7.11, 7.64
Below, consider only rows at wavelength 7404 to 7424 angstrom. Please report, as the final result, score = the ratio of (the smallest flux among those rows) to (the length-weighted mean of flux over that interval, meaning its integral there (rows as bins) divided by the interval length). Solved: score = 0.97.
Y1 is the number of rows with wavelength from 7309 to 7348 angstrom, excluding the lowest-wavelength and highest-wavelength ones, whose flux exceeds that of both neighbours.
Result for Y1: 7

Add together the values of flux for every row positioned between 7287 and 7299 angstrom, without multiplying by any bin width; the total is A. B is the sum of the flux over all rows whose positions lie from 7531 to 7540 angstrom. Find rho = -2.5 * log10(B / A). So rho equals 0.24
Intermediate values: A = 48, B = 38.7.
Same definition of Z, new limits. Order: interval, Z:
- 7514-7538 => 0.43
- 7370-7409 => -0.12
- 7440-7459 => -0.32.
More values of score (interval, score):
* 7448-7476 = 0.89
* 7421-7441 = 0.95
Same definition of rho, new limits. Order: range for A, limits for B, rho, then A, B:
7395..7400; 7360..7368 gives -0.51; 23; 36.0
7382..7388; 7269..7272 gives 0.86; 30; 13.5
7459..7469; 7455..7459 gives 1.17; 45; 15.3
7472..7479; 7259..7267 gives -0.09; 31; 33.5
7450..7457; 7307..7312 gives 0.41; 31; 21.1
